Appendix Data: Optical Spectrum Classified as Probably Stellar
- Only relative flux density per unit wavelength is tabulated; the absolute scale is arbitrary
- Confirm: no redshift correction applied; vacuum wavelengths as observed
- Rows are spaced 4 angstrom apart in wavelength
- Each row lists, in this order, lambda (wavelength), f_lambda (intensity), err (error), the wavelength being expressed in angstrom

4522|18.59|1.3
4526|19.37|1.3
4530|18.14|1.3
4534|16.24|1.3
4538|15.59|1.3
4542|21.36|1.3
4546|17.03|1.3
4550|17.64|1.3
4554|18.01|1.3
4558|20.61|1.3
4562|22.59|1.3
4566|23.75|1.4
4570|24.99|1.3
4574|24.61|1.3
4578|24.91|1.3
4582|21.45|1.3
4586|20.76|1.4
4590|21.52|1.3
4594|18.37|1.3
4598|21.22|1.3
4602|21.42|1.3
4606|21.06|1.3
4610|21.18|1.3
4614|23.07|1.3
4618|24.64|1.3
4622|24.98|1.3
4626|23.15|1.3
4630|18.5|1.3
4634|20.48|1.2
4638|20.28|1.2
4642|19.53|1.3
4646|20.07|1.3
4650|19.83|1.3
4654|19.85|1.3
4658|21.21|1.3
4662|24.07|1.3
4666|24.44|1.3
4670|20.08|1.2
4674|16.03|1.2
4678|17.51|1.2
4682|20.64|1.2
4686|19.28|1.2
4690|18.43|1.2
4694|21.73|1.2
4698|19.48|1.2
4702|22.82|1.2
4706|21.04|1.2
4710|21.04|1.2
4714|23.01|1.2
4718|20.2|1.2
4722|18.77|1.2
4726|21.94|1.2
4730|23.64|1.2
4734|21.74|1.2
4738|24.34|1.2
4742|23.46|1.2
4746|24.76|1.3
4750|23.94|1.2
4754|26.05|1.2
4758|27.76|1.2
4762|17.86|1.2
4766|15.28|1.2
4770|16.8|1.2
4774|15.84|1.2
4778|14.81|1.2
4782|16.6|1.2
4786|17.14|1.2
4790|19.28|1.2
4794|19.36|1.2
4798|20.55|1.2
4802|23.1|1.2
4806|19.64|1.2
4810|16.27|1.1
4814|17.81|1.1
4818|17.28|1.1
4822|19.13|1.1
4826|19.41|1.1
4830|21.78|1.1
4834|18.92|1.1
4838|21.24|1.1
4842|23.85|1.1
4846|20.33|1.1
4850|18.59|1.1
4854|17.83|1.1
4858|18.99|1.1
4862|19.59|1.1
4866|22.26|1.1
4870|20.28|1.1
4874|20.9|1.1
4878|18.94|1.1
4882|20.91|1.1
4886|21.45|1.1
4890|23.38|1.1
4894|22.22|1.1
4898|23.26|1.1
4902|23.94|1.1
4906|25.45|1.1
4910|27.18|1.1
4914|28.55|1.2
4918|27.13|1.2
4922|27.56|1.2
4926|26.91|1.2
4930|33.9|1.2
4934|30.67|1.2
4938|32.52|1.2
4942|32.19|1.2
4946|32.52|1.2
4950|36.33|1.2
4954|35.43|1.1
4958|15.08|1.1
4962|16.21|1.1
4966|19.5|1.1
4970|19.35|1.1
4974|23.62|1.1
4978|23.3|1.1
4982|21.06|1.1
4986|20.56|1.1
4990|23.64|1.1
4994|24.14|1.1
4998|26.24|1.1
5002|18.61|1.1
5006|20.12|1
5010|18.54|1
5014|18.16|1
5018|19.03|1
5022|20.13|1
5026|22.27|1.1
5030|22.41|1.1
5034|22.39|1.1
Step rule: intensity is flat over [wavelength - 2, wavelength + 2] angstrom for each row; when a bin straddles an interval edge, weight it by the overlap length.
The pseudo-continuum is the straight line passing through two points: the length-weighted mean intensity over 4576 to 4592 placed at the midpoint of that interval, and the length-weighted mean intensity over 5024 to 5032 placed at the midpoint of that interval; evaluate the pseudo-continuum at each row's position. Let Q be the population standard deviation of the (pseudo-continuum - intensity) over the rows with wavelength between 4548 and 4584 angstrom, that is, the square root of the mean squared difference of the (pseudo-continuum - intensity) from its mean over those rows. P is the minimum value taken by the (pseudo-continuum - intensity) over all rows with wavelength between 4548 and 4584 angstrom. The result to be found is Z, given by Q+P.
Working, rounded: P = -2.8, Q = 2.7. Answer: -0.2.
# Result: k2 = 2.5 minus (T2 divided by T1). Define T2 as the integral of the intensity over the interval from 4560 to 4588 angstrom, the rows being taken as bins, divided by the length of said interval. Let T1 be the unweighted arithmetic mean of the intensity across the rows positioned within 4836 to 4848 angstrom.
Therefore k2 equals 1.4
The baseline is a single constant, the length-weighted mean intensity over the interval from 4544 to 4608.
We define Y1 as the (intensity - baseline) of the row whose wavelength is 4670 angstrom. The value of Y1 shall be -1.2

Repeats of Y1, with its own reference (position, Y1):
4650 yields -1.4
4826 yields -1.8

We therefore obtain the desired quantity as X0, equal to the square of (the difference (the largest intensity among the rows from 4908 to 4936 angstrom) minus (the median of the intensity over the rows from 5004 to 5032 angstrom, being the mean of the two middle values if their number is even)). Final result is 190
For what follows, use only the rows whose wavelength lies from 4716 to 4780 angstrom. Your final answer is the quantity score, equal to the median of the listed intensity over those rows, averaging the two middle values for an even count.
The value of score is 21.8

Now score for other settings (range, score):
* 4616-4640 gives 21.8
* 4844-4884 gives 19.9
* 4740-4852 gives 19.3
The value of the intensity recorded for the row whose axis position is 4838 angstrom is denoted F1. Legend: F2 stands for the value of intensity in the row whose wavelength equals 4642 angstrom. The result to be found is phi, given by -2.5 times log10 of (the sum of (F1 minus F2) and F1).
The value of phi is -3.40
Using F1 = 21.24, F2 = 19.53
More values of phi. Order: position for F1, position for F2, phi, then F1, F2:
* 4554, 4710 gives -2.94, 18.01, 21.04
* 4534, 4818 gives -2.95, 16.24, 17.28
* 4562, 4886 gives -3.44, 22.59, 21.45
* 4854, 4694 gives -2.86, 17.83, 21.73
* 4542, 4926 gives -3.00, 21.36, 26.91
